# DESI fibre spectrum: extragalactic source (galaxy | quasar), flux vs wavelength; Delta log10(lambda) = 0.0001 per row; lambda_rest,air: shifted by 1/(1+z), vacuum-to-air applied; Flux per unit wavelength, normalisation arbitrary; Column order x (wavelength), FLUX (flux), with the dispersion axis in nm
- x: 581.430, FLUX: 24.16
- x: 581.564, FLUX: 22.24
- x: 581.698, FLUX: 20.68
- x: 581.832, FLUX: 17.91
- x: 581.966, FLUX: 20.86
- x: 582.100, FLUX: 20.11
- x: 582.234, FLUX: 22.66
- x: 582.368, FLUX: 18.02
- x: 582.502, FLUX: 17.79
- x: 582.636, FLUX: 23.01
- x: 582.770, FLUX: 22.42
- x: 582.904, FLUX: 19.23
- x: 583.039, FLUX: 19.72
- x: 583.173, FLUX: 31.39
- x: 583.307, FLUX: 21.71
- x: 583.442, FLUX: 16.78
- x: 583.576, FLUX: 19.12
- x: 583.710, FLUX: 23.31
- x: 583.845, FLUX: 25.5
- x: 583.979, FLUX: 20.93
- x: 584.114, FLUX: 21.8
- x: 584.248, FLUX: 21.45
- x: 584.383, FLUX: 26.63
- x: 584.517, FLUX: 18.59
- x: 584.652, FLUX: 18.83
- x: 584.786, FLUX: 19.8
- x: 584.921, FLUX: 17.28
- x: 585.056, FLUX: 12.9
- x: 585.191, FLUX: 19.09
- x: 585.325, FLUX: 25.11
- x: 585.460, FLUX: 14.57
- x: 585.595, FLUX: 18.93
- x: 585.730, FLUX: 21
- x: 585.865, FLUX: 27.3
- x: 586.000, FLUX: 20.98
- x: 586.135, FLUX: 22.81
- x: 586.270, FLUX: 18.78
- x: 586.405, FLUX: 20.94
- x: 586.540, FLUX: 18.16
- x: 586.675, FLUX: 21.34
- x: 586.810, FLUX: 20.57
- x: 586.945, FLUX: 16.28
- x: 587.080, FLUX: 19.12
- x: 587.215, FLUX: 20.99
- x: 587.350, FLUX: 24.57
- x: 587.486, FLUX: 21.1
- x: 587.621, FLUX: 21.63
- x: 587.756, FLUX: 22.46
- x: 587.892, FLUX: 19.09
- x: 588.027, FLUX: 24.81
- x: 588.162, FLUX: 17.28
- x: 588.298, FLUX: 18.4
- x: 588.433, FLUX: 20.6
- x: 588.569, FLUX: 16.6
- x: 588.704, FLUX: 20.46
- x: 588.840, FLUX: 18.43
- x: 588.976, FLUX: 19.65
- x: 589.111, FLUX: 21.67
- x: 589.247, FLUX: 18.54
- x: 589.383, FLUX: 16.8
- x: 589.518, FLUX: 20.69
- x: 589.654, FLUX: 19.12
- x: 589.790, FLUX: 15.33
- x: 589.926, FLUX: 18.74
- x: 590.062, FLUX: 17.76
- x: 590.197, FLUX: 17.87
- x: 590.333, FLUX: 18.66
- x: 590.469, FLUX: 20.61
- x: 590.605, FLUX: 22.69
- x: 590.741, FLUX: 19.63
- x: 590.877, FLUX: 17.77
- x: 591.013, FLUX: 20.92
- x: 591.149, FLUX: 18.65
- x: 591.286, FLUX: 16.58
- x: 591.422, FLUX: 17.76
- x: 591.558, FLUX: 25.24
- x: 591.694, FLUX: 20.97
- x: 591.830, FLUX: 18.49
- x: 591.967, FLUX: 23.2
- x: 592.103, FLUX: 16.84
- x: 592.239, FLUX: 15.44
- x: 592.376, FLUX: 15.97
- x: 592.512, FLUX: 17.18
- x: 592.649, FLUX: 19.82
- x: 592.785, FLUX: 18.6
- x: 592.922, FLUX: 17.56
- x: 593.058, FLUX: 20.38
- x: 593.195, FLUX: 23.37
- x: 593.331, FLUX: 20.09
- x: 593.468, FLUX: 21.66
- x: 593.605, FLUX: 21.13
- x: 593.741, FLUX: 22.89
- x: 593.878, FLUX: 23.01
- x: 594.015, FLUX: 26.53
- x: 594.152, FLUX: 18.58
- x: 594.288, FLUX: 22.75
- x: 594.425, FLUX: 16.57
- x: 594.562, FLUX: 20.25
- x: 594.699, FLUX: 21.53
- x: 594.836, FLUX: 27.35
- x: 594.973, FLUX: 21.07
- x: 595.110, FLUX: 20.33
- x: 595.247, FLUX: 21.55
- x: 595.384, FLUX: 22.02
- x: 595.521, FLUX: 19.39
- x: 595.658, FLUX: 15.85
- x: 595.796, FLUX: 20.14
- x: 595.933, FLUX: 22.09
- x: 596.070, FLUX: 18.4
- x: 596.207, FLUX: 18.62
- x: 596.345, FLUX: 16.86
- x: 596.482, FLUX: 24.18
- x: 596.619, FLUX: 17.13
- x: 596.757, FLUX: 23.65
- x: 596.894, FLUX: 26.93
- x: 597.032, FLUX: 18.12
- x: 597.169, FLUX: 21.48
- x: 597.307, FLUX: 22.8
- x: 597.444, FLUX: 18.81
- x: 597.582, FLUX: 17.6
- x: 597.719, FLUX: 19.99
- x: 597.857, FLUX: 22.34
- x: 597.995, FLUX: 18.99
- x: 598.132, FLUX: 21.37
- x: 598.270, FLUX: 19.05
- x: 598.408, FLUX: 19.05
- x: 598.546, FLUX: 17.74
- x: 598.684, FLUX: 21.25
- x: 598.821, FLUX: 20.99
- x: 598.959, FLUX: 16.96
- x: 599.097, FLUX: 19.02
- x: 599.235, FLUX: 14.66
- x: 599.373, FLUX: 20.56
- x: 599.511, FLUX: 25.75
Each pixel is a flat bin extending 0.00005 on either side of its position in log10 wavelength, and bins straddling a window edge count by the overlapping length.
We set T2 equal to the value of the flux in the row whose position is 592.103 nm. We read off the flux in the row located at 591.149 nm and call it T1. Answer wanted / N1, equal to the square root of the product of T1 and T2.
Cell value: 18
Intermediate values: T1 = 18.65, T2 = 16.84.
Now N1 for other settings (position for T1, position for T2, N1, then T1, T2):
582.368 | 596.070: 18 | 18.02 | 18.4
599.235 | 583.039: 17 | 14.66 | 19.72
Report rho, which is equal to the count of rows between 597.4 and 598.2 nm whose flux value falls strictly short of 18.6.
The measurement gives 1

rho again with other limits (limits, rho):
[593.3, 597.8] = 8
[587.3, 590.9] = 10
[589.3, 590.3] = 4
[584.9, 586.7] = 4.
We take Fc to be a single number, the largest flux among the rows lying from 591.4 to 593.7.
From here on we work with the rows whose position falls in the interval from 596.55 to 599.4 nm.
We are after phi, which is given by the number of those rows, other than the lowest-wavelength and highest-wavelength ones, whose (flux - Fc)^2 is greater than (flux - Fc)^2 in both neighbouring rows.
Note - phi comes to 6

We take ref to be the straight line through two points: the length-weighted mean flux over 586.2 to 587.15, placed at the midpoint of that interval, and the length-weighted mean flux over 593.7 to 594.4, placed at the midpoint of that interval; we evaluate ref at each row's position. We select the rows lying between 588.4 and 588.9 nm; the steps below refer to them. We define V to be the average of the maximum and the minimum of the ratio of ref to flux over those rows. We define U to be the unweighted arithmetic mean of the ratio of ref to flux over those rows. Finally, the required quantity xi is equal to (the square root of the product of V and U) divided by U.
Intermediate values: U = 1.07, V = 1.09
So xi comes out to 1.01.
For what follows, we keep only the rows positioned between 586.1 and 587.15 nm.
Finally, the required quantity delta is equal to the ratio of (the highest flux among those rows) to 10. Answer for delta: 2.28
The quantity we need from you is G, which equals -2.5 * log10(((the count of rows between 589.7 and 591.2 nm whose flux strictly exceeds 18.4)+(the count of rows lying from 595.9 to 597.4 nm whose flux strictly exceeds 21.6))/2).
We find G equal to -1.95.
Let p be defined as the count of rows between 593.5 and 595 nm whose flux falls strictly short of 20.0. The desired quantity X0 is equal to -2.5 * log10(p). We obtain -0.75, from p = 2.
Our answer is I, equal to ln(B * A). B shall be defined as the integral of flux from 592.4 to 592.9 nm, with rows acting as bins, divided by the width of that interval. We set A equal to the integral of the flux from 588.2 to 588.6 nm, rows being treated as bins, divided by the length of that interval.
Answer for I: 5.82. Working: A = 18.6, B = 18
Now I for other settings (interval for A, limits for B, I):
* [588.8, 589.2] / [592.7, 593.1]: 5.93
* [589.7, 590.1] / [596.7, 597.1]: 5.98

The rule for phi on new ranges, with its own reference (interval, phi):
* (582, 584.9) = 7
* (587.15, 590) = 7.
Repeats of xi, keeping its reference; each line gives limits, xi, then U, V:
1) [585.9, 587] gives 1.02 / 0.97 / 1.02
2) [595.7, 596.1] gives 1.00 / 1.15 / 1.15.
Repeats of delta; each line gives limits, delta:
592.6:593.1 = 2.04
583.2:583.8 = 2.33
